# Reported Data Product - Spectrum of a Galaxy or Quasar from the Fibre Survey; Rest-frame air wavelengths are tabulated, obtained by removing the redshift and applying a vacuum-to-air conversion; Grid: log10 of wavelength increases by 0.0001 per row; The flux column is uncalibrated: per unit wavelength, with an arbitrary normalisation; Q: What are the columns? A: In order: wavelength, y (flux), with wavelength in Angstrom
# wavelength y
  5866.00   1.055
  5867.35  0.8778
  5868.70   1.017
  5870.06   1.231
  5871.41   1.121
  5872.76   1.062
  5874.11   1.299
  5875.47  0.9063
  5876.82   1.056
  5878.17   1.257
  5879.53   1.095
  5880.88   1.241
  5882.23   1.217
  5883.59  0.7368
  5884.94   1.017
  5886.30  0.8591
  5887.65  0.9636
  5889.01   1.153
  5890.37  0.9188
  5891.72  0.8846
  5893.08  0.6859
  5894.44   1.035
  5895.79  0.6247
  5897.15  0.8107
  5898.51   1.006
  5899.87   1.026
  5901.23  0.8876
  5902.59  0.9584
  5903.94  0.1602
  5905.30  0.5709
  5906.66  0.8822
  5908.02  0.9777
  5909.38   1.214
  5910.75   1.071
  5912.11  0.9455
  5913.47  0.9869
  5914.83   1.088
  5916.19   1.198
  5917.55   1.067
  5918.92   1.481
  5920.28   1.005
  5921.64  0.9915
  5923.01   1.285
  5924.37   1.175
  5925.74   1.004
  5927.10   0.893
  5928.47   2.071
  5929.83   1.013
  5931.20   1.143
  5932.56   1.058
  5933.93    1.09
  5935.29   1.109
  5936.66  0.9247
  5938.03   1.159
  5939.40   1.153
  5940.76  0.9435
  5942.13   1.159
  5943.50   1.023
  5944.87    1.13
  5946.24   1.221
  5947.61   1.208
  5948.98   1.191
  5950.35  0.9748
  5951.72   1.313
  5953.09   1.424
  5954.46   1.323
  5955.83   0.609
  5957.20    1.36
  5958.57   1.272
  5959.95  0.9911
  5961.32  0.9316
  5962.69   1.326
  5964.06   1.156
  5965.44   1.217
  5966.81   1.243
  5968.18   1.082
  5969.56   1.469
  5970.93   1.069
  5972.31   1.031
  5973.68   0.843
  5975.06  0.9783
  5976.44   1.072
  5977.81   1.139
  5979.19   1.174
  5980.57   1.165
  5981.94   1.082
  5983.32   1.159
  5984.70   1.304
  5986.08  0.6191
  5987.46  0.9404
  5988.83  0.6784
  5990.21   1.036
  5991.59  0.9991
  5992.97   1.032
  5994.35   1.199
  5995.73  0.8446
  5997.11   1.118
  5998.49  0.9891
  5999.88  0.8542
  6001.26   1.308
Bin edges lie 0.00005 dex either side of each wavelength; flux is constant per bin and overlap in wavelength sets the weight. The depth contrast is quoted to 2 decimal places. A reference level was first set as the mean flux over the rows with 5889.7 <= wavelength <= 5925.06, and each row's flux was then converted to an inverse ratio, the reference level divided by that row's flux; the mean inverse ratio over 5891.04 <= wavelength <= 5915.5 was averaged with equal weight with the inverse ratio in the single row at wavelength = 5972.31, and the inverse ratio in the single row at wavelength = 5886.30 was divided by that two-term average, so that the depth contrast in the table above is 0.98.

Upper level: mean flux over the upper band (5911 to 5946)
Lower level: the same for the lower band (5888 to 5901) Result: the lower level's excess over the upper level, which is -0.219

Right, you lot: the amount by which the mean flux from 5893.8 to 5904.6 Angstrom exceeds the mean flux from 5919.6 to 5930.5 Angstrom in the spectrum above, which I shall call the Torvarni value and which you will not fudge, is -0.37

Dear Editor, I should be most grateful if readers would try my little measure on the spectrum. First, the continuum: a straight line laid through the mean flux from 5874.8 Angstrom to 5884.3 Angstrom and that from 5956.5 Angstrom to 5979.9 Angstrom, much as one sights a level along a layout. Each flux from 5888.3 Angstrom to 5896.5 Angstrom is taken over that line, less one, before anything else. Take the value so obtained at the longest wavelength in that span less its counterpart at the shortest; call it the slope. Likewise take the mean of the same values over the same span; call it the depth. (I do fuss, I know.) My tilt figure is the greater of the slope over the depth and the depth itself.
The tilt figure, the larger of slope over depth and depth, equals 2.7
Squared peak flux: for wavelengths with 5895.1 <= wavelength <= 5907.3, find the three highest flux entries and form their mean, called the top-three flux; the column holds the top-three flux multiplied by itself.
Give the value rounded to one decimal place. 1.0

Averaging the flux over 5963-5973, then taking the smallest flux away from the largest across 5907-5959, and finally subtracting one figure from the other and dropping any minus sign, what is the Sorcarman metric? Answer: 0.28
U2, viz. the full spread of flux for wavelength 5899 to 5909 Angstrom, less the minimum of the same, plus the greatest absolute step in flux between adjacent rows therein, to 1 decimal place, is 1.5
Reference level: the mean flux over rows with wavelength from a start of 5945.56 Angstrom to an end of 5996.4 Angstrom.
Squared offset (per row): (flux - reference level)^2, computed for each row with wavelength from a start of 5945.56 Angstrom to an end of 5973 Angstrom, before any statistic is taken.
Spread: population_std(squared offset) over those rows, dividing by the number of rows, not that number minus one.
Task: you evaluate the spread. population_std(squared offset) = 0.057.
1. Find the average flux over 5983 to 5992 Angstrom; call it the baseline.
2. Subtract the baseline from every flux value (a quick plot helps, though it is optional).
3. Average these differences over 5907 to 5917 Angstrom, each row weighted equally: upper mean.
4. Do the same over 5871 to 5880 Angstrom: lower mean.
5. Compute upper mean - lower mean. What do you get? -0.05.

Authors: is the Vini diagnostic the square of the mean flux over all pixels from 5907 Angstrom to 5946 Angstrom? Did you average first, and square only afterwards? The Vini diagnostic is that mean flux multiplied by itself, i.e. 1.25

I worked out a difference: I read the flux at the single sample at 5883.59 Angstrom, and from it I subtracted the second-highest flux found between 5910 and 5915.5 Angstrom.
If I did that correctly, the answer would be -0.33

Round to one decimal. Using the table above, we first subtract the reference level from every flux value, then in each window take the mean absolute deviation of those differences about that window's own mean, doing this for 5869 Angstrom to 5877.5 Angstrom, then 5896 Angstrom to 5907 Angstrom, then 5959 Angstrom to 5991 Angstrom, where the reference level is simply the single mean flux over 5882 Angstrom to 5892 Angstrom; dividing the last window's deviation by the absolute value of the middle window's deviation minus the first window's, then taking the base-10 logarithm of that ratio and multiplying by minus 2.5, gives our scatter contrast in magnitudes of -0.3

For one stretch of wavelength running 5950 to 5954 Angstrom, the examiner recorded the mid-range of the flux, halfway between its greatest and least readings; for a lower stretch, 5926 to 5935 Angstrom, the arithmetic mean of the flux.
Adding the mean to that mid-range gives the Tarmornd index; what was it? 2.4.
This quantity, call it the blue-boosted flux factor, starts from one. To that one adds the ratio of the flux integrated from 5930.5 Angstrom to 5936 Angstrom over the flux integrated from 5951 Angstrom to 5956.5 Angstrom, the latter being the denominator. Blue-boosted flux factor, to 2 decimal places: 1.94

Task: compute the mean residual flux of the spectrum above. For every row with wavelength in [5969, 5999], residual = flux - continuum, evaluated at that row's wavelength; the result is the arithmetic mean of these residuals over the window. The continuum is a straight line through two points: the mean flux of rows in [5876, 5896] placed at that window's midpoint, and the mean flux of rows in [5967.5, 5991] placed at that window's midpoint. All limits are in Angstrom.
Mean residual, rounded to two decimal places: -0.01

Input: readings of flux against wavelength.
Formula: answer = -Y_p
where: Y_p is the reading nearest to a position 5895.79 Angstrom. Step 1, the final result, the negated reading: -0.62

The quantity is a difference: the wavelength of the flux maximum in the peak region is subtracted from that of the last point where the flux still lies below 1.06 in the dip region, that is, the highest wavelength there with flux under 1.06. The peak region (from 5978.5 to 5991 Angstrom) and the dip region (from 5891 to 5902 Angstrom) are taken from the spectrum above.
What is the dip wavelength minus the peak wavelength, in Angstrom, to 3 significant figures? -83.5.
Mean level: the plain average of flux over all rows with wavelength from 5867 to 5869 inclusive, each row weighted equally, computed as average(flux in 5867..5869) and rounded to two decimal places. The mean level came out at 0.95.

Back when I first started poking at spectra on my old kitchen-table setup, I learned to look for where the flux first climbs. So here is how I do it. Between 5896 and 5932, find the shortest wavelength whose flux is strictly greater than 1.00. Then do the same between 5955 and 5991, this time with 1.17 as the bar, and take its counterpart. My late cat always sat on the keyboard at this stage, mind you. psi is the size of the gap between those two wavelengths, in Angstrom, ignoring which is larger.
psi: 58.7 Angstrom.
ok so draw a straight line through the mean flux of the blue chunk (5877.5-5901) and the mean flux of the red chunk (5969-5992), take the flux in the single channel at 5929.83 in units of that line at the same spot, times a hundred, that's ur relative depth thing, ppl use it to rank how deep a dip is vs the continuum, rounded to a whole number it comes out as 101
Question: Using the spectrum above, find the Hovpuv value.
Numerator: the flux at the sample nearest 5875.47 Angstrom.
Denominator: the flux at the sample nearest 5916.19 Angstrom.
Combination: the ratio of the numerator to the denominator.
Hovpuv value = 0.76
